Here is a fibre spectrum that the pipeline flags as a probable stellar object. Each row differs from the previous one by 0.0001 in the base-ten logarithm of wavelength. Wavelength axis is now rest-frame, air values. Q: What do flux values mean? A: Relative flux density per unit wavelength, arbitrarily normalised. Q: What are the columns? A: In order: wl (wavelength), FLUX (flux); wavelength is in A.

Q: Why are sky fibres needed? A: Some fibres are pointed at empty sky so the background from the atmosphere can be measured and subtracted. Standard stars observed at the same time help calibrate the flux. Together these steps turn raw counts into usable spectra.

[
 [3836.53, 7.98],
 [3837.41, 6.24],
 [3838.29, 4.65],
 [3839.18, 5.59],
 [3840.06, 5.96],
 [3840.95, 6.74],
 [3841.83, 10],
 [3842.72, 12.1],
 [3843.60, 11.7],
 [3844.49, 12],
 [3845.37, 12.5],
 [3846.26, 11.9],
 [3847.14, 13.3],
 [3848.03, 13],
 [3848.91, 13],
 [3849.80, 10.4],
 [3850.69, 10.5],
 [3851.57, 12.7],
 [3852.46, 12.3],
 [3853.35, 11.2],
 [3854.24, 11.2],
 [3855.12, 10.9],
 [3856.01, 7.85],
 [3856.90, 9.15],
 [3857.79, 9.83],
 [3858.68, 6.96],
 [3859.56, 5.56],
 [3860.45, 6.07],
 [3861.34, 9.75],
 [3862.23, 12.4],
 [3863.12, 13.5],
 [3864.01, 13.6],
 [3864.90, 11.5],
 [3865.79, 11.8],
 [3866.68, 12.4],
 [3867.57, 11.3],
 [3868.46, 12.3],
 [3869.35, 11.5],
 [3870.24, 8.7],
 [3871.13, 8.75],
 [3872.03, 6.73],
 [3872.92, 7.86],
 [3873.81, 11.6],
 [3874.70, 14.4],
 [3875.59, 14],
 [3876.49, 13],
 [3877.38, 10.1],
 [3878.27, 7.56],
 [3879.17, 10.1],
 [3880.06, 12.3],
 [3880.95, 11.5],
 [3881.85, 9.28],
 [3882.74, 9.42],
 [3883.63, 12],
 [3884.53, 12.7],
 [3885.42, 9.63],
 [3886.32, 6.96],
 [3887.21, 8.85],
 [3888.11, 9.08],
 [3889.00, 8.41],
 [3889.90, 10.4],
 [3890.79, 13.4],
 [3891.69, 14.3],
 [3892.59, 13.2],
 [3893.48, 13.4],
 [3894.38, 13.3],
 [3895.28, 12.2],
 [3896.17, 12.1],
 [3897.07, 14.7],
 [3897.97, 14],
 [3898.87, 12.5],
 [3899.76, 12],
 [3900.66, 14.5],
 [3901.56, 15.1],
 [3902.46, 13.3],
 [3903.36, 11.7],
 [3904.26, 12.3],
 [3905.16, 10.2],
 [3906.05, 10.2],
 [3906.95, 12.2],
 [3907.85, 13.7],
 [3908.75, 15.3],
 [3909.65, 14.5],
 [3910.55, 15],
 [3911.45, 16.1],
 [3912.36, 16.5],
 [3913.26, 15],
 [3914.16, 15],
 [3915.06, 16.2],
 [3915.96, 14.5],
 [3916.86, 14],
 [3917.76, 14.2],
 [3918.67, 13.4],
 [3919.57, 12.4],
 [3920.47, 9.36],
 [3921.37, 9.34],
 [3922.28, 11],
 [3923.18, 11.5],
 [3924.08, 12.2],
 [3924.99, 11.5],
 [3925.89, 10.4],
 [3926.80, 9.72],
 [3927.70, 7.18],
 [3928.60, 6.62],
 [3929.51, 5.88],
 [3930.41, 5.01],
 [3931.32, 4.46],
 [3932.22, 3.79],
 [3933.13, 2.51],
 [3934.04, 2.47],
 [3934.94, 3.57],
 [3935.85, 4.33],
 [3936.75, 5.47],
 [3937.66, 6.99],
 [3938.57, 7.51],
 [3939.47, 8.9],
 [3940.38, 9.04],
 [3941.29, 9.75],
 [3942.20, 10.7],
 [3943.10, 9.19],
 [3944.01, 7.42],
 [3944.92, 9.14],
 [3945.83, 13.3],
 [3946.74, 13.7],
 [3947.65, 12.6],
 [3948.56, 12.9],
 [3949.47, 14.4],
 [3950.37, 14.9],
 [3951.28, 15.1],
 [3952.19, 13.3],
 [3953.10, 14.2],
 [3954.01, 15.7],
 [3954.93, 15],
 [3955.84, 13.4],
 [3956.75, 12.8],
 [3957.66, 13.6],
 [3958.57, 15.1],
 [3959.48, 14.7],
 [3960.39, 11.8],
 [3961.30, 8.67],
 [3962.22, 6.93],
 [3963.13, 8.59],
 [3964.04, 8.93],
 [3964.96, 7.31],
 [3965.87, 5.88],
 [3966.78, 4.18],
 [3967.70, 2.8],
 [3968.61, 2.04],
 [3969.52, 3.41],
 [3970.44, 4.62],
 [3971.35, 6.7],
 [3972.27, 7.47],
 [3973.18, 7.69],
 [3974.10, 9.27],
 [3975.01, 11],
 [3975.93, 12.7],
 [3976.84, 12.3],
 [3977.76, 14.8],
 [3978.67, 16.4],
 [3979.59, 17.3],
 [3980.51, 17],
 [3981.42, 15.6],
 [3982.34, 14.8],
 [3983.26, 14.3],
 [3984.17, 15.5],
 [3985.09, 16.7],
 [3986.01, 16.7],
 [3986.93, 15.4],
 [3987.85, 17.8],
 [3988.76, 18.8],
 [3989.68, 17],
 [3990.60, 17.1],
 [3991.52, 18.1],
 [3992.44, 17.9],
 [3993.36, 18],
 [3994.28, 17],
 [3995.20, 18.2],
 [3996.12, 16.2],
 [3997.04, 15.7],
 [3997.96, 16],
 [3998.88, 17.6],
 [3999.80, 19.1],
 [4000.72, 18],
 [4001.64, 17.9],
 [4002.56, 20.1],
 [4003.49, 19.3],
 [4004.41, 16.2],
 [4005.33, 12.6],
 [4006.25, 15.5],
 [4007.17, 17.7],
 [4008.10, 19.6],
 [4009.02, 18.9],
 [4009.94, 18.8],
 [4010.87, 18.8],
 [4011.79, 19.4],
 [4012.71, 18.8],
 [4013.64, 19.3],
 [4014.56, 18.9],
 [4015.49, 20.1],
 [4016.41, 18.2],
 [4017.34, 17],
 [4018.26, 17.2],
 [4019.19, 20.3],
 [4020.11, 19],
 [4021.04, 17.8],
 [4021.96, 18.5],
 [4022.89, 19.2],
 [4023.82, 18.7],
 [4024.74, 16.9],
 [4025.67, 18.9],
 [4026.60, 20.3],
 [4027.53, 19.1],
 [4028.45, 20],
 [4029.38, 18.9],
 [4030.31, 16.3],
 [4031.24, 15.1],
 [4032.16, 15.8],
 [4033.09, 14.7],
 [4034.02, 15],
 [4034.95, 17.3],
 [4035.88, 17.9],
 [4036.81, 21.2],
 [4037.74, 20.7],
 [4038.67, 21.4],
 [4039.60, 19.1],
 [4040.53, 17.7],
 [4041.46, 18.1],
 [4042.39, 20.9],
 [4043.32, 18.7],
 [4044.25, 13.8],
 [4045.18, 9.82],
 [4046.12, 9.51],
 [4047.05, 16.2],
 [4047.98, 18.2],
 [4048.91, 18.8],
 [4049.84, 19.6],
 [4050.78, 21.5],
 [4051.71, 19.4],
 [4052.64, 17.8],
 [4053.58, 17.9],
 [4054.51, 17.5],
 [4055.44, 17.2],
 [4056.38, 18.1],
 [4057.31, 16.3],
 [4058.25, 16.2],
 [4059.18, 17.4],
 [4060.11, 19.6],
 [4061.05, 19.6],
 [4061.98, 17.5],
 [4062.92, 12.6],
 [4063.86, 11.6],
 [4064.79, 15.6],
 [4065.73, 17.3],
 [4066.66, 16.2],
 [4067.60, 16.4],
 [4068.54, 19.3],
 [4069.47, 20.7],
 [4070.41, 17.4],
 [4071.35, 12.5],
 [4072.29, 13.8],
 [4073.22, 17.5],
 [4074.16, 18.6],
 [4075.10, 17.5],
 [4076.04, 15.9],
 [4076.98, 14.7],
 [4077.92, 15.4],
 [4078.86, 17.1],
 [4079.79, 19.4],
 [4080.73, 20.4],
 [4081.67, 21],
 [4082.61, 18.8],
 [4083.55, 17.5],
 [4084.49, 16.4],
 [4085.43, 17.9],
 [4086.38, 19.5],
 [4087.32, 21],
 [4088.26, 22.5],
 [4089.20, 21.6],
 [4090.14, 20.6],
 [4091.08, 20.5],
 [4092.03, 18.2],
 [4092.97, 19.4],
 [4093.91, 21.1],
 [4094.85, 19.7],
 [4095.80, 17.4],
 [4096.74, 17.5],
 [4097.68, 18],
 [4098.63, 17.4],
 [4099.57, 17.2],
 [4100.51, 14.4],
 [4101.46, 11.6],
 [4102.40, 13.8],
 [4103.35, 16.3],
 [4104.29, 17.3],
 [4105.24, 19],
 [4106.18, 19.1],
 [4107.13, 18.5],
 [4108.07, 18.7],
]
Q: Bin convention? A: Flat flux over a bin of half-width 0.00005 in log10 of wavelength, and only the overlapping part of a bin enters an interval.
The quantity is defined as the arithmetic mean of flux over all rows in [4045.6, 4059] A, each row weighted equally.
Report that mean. 17.4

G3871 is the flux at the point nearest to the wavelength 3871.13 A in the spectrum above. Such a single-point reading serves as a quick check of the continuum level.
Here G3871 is 8.75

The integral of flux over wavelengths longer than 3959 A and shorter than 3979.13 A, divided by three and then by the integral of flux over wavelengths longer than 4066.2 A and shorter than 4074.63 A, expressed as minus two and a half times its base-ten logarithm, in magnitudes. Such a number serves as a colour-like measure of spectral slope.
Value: 1.0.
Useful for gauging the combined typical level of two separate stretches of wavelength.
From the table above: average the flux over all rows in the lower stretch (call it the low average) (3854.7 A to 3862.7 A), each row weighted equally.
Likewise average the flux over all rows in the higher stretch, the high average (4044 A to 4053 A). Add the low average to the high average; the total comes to 25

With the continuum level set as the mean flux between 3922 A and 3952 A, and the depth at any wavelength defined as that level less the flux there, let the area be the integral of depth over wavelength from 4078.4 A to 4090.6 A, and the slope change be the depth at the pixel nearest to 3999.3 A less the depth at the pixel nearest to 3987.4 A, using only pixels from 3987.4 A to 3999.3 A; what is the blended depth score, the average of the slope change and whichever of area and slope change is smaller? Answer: -65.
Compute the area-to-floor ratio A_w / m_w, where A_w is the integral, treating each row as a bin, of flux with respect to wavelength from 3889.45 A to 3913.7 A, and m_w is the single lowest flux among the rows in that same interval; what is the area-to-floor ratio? 32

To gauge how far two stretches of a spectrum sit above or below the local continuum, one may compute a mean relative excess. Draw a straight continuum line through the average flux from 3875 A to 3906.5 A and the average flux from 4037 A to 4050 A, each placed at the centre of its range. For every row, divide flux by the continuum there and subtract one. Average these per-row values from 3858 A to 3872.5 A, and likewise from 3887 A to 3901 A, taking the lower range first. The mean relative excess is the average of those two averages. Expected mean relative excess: -0.004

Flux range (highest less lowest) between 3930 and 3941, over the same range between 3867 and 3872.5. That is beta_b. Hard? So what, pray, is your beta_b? 1.2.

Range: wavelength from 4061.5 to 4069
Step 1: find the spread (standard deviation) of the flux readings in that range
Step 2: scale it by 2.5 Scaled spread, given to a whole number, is 6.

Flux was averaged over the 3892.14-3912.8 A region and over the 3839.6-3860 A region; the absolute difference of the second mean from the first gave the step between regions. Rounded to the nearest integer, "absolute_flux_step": 3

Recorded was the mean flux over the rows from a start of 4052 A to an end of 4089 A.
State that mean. 17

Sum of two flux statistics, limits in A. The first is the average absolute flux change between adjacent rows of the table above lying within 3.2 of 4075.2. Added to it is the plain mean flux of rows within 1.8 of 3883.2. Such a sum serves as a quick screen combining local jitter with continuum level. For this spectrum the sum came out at 12.4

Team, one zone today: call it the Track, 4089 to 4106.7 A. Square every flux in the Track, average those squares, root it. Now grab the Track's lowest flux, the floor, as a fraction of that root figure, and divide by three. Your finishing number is 0.214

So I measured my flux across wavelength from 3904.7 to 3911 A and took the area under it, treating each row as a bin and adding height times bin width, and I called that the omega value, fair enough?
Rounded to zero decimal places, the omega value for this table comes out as 82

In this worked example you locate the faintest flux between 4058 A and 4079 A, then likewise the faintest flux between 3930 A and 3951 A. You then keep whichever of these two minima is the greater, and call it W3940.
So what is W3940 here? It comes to 11.6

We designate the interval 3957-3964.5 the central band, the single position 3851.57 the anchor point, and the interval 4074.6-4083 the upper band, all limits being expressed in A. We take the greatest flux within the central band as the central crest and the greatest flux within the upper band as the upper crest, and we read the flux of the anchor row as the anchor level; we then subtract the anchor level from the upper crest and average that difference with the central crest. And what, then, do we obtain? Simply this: 12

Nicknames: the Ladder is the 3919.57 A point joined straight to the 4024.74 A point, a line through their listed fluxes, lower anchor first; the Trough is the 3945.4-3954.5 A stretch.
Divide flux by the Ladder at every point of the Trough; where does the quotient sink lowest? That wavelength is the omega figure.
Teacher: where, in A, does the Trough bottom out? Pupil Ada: 3947.65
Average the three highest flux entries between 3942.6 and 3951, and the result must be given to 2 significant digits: 14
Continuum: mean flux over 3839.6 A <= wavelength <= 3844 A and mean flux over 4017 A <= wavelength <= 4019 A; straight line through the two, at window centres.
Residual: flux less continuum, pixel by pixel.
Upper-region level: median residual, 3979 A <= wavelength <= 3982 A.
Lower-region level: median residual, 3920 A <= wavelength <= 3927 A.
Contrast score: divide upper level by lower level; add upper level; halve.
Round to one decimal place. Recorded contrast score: 0.4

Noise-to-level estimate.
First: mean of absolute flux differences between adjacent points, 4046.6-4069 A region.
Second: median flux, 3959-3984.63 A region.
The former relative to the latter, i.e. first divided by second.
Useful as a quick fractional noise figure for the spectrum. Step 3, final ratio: 0.162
